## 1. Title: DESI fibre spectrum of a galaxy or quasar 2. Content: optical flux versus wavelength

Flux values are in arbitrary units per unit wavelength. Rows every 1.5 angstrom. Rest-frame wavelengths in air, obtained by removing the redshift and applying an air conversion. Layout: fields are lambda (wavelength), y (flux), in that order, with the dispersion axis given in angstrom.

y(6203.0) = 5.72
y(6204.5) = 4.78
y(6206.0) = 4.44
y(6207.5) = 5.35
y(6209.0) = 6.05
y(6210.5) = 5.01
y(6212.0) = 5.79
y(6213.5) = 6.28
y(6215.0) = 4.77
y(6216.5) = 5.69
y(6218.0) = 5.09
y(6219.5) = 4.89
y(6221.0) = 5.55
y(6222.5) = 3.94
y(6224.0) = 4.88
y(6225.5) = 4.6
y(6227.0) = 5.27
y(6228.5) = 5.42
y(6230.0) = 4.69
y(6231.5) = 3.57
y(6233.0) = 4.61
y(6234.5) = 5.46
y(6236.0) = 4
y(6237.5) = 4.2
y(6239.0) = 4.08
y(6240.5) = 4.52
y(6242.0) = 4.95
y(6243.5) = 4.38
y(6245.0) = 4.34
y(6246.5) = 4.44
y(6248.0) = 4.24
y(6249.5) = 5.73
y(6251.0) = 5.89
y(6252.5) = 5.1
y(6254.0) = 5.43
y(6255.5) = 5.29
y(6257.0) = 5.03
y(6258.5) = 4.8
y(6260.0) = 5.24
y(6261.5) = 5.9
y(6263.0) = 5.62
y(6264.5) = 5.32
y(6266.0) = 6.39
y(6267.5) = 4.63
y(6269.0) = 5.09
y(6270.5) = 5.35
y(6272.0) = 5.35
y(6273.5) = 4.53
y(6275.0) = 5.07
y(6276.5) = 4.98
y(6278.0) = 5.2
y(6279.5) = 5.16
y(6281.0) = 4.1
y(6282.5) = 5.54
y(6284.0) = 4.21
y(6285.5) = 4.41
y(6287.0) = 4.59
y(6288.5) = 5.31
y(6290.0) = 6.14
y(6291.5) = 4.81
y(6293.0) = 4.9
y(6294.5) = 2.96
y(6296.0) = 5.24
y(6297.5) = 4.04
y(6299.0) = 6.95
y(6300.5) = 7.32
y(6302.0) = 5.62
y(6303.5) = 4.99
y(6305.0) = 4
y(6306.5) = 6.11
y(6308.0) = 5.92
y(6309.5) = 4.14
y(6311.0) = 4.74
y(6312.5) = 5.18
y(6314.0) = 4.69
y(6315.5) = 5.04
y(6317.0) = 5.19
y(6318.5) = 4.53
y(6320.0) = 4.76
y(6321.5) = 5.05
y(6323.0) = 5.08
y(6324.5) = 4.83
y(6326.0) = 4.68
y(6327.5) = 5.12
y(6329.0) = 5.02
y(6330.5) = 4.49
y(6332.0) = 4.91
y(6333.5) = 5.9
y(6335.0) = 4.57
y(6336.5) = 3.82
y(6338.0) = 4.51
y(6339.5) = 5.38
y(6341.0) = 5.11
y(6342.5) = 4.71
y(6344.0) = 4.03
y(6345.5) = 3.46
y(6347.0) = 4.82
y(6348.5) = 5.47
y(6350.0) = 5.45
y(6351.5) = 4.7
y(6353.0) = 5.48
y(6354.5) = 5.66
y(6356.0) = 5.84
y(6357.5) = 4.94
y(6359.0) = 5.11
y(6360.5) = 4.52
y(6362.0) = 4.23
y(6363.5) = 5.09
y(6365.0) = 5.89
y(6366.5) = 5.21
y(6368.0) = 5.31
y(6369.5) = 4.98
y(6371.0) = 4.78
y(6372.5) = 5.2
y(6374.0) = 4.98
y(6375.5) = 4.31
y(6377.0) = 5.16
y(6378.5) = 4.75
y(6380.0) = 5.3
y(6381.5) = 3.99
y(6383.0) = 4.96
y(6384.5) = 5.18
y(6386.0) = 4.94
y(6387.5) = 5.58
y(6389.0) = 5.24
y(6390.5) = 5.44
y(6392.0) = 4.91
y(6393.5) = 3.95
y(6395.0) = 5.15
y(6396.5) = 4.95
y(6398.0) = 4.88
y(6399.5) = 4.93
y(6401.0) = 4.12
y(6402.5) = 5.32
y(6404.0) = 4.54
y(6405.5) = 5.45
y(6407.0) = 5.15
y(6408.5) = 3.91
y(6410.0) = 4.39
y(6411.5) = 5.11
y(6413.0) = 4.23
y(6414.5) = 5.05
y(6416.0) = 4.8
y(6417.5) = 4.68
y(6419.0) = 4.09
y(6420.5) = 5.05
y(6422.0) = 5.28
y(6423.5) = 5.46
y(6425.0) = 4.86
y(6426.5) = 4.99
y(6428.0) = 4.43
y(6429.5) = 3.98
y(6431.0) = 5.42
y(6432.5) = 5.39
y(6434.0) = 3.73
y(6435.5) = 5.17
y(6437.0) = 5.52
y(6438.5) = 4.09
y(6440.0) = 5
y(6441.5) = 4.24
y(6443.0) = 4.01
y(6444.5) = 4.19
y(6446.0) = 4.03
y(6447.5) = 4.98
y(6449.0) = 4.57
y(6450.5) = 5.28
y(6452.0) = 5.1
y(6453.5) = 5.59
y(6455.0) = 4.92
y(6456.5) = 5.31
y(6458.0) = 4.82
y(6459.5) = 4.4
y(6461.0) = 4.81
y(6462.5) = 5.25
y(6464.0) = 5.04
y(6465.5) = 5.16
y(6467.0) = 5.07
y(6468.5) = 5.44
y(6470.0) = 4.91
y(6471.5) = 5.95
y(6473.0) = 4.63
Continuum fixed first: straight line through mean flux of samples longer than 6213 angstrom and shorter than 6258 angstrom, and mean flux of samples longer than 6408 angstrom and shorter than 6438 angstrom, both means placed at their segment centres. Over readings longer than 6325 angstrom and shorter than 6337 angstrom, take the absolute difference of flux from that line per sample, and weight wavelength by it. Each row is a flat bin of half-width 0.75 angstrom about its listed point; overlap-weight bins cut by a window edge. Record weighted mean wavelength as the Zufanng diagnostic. 6333.1 angstrom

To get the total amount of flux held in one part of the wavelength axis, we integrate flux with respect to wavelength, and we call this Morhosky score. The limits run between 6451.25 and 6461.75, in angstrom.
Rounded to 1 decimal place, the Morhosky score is 52.4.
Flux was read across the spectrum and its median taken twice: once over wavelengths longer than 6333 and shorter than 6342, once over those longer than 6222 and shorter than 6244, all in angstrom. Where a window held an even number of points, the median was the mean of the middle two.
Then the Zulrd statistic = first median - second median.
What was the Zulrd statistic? 0.24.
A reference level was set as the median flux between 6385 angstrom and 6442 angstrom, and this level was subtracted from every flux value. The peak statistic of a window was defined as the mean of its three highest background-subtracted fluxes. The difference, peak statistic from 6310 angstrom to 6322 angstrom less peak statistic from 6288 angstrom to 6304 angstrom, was -1.66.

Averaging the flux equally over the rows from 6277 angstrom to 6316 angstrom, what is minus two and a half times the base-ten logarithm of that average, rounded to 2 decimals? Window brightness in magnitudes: -1.76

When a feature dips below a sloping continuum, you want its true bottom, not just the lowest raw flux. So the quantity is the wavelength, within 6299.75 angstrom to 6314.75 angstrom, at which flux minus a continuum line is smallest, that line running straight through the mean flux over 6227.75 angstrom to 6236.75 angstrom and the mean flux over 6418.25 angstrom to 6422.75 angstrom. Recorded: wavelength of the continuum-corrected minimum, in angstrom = 6305.0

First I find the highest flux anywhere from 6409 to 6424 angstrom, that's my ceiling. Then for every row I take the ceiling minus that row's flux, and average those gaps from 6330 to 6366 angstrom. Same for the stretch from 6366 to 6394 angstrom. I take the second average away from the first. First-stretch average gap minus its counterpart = 0.04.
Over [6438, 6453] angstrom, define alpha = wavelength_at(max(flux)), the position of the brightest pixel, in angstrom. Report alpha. 6450.5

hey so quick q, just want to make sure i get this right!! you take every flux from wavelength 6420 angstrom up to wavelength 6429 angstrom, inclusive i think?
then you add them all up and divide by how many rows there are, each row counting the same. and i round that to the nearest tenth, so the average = 5.0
